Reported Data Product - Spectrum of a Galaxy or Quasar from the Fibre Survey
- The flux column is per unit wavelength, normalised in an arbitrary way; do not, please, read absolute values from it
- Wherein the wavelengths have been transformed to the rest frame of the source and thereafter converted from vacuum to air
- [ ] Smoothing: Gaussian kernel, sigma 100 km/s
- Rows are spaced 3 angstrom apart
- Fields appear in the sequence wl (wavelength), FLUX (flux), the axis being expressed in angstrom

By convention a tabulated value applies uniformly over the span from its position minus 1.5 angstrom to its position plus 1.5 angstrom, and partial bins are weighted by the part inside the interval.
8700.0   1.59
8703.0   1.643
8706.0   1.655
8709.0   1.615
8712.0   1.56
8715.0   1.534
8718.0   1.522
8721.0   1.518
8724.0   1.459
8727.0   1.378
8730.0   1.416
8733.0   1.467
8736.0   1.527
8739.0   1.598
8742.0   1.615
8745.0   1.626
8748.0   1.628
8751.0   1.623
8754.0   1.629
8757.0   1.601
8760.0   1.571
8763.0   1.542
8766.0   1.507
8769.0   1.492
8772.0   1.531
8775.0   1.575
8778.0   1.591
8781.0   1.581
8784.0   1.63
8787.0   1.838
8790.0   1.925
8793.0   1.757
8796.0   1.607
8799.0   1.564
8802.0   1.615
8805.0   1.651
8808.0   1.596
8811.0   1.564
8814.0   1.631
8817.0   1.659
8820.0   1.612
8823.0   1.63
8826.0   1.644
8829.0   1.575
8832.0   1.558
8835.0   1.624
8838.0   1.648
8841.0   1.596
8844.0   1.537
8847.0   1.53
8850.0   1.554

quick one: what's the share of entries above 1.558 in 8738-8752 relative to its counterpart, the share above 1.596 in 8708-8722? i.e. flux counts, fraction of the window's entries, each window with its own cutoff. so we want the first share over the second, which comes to 5.0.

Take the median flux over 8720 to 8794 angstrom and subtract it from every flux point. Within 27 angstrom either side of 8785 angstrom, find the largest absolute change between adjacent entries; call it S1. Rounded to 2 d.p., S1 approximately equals 0.21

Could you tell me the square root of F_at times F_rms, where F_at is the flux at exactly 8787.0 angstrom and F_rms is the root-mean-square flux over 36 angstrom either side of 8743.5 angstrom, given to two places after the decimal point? 1.69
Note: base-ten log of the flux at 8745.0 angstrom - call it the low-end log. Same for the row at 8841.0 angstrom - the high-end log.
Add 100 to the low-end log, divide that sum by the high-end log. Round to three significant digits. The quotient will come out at 494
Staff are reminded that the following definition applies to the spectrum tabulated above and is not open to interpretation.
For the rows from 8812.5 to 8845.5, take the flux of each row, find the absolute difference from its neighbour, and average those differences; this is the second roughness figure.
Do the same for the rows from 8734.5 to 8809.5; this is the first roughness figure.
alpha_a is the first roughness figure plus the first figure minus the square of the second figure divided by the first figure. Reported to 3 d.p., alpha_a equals 0.069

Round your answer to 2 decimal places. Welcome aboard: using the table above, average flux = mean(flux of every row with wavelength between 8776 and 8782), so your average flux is 1.59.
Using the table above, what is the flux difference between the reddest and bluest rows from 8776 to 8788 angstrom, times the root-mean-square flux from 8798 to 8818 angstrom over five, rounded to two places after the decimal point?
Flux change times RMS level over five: 0.08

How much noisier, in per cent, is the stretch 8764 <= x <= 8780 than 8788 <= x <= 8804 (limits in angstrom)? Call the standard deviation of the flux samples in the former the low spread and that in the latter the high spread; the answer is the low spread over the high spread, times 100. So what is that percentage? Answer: 29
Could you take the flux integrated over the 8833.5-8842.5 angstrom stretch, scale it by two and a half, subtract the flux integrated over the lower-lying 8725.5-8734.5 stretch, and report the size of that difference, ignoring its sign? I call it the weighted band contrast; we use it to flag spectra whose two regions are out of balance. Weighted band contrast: 23.7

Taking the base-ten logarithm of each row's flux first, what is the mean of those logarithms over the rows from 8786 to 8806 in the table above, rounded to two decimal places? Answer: 0.23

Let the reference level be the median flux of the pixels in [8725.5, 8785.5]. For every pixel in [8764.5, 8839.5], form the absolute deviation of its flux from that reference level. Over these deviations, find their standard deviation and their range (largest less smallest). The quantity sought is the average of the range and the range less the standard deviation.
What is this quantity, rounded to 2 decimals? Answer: 0.30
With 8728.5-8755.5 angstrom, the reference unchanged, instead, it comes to 0.12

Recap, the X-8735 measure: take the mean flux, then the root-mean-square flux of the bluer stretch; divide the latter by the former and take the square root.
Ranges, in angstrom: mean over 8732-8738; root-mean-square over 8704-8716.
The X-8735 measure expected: 1.03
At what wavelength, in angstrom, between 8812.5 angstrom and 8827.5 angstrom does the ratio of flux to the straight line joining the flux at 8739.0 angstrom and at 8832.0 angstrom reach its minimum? 8820.0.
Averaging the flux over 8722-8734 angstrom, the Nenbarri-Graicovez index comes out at 1.43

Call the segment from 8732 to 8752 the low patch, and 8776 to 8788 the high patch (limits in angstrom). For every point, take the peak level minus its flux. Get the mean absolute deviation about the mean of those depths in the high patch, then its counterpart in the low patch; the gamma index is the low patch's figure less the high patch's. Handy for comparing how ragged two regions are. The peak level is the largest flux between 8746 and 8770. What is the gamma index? -0.04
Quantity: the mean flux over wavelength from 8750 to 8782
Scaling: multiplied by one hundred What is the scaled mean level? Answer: 157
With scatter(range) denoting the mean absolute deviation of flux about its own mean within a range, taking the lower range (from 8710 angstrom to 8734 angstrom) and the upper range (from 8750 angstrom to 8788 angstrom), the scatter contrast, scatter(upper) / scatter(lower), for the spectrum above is 1.1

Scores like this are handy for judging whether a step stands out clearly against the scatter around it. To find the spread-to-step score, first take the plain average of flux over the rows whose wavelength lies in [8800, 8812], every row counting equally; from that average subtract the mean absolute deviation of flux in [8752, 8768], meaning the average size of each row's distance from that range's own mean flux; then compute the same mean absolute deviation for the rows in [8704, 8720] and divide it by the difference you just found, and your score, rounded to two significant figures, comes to 0.029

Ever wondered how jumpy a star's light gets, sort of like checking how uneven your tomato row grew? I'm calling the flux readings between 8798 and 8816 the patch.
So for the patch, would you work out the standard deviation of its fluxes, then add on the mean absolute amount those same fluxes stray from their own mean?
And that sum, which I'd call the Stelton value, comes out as 0.06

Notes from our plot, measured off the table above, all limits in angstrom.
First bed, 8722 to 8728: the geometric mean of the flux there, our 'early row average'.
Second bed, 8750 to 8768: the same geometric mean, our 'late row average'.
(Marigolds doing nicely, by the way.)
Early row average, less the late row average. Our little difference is -0.16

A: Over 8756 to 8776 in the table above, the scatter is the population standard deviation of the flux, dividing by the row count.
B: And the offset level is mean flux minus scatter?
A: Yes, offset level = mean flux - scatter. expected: 1.51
